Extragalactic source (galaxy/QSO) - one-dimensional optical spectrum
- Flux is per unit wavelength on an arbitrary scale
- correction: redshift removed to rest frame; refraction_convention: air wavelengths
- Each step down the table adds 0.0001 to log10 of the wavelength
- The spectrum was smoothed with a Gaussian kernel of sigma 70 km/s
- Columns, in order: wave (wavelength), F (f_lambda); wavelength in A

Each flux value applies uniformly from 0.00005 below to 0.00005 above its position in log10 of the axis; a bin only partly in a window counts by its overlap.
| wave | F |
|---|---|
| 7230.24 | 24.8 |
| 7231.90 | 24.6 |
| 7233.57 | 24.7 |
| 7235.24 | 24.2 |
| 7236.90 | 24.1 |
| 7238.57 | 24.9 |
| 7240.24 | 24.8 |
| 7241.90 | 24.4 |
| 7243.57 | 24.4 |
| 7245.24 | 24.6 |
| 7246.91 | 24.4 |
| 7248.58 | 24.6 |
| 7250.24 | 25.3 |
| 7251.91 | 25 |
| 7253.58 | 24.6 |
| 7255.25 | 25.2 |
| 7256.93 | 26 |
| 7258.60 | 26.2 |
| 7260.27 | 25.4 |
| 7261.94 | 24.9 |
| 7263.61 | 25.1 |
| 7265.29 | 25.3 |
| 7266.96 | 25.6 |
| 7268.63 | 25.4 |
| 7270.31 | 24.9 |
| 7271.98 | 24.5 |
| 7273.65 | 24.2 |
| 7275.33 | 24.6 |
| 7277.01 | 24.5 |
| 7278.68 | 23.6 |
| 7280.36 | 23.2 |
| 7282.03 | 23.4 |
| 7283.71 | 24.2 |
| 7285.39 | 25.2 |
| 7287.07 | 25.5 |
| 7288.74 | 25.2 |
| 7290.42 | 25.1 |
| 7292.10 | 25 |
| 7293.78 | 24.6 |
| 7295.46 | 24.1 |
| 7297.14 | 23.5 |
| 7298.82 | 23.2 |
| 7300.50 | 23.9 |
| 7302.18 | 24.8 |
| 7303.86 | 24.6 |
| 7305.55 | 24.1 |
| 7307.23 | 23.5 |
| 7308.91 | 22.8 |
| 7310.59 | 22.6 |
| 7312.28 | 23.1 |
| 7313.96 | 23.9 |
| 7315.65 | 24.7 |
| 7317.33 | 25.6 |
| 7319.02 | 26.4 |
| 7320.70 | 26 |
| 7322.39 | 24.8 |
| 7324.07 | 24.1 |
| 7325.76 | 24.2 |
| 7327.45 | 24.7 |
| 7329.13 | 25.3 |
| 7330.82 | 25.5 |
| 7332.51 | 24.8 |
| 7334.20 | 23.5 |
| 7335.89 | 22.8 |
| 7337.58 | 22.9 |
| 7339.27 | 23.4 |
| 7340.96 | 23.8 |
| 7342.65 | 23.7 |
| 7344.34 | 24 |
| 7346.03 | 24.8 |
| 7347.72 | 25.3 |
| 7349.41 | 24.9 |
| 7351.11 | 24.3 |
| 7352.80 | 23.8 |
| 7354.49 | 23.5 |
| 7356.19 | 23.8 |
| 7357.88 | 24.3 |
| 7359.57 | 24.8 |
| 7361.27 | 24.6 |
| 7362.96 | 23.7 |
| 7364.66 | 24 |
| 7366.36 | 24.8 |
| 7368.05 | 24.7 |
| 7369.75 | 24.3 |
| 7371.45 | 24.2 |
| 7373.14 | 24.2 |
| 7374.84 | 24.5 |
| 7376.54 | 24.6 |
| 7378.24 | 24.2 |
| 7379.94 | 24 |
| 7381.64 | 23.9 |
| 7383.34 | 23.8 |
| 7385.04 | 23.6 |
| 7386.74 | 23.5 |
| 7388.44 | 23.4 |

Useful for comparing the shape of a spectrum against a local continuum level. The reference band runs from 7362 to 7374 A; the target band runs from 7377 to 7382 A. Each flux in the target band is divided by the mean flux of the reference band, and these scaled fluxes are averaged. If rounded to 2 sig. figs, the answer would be 0.99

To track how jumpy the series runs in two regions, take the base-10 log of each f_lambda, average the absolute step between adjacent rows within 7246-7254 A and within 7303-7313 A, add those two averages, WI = 0.016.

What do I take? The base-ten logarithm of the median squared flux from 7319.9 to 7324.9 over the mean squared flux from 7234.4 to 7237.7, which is 0.023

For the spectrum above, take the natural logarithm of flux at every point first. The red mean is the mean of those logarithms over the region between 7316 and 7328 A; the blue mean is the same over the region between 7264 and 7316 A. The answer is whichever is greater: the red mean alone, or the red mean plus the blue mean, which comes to 6.41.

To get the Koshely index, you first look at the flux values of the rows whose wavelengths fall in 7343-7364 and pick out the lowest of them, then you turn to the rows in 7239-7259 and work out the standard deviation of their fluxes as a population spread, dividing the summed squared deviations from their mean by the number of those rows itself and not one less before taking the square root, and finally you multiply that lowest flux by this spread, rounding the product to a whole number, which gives 14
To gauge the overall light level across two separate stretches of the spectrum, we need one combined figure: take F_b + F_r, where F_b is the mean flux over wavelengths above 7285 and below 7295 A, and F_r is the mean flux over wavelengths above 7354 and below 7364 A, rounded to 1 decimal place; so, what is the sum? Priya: 49.2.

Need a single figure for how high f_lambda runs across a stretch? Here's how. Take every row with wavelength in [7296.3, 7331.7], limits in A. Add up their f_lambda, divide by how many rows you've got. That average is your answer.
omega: 24.3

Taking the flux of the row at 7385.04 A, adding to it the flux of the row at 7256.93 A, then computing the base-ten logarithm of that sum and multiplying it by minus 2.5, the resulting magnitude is -4.24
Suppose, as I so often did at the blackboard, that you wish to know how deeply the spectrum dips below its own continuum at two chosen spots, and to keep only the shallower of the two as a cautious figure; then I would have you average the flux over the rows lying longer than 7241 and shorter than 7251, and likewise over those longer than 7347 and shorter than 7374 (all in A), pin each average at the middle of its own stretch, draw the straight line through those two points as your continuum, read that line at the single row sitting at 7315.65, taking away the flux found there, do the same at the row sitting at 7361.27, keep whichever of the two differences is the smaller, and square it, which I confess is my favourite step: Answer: 0.1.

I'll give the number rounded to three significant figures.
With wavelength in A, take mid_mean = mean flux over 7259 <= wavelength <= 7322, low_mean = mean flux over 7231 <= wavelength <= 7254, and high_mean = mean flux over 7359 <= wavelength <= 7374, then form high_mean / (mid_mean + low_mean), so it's 0.496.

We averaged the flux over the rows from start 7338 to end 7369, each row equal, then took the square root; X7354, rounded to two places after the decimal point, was 4.92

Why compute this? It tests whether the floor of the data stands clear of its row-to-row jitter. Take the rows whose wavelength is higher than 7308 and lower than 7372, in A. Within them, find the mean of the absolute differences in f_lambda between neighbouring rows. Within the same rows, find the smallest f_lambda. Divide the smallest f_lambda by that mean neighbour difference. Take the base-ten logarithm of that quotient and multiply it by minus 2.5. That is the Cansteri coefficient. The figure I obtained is -4.11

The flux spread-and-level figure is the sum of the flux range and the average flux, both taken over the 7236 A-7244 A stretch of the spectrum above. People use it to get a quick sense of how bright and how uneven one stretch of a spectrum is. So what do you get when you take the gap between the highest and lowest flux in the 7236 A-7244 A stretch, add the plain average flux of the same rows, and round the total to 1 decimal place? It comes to 25.3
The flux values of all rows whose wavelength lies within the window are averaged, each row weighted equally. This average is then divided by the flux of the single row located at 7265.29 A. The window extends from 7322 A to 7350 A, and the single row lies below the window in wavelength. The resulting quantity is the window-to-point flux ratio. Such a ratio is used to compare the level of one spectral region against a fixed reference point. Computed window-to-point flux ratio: 0.96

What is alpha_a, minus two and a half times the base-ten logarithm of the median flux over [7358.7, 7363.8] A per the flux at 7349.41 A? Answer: 0.013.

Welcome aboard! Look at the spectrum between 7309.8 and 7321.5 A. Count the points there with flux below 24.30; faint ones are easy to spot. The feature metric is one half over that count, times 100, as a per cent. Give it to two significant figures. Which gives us 17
